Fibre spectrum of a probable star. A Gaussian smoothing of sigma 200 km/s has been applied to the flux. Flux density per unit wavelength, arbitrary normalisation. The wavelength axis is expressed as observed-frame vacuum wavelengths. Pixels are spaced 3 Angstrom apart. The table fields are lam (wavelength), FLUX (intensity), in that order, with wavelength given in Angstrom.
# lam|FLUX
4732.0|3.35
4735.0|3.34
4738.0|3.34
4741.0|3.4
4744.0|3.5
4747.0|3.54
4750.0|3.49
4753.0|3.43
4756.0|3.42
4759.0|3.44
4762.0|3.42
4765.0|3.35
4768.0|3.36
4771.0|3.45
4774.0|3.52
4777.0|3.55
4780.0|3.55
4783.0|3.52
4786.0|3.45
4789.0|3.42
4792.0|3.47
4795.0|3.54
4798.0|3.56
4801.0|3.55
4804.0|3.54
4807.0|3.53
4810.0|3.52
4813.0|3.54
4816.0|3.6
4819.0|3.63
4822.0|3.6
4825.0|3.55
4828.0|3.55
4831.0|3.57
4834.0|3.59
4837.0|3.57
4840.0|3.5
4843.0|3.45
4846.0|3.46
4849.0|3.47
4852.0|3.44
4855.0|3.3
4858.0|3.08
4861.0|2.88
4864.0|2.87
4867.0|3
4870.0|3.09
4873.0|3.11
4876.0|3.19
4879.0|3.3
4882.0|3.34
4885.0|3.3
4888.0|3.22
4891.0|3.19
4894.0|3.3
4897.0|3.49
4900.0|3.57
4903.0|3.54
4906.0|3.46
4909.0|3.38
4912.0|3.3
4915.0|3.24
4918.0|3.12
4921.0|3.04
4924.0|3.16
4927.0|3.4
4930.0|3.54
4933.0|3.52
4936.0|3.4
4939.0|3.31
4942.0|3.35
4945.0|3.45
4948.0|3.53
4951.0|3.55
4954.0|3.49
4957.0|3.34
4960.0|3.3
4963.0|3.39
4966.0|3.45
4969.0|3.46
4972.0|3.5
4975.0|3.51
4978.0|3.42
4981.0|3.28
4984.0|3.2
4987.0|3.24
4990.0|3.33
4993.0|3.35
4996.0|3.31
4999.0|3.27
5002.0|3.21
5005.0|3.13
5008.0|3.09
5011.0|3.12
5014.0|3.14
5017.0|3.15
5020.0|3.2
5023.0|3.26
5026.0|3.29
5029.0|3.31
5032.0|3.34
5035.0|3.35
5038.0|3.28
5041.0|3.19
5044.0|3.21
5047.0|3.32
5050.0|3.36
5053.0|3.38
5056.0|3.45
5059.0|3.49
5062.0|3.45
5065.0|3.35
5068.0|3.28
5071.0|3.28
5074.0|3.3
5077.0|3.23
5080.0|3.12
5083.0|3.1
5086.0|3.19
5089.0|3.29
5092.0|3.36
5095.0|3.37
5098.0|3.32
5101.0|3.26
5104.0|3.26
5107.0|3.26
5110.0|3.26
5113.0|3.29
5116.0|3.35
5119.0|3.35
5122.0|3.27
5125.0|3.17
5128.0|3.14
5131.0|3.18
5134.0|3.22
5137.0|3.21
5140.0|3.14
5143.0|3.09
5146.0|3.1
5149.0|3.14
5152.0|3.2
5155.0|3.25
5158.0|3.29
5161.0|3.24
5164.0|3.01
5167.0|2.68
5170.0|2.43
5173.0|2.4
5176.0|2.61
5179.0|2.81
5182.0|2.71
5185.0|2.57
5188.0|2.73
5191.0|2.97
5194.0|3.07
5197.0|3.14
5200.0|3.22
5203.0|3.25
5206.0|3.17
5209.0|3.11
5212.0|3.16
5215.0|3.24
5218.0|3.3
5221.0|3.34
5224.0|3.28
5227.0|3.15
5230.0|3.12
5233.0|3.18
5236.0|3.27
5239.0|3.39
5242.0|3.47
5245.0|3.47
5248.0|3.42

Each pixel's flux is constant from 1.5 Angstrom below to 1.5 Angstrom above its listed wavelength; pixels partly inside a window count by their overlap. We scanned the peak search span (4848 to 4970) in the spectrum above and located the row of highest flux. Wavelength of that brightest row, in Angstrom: 4900.0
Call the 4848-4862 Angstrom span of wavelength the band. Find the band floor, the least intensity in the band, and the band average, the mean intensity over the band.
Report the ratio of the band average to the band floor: 1.12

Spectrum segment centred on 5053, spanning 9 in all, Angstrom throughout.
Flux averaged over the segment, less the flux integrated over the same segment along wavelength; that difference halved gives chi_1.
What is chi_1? -14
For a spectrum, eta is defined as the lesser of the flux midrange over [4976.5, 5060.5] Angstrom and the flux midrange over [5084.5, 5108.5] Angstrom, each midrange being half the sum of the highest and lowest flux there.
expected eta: 3.28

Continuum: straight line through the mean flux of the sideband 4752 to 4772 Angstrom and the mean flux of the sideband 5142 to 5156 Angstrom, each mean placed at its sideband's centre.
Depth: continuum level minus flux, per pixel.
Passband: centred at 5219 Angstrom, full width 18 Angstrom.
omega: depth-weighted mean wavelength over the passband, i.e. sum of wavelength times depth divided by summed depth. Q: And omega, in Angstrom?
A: 5219.8 Angstrom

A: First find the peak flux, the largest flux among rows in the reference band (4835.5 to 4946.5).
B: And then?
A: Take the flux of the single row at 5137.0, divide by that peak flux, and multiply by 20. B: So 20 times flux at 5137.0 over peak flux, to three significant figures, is 18.0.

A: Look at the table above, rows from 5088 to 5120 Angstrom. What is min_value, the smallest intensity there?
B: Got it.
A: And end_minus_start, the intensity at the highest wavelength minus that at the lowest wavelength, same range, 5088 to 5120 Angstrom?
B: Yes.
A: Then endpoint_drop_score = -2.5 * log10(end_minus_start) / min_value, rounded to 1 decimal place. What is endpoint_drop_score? 0.9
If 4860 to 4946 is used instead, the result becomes 0.2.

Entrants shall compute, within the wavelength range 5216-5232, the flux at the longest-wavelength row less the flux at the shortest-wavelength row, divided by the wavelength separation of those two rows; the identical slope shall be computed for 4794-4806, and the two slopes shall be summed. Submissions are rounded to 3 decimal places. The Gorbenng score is -0.015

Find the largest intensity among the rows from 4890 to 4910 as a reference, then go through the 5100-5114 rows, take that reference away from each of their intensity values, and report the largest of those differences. -0.28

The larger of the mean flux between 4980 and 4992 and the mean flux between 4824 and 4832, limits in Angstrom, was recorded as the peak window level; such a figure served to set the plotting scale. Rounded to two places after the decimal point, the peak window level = 3.56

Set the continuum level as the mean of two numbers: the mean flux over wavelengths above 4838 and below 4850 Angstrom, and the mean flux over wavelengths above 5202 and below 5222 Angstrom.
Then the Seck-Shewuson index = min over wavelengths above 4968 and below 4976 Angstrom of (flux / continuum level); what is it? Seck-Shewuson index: 1.03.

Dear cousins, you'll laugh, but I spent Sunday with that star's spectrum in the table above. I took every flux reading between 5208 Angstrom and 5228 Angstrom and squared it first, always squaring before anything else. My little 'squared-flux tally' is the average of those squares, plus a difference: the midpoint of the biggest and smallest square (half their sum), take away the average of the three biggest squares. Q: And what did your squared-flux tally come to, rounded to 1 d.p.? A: 9.9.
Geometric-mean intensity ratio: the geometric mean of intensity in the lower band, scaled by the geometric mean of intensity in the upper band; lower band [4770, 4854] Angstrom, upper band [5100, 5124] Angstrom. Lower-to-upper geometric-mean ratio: 1.07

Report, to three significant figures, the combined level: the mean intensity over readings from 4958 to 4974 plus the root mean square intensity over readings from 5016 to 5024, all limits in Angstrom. 6.62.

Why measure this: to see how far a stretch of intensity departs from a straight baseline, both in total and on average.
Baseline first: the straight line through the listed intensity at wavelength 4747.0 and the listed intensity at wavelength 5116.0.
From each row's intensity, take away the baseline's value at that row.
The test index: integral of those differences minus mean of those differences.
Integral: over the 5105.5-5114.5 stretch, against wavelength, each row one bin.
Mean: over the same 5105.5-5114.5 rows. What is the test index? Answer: -0.7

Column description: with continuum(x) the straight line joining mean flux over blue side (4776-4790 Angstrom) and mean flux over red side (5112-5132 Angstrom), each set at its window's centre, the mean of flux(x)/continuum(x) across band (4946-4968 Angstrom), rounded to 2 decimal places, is 1.02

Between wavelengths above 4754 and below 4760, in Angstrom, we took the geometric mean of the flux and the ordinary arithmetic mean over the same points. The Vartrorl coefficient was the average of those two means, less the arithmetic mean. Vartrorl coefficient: 0.000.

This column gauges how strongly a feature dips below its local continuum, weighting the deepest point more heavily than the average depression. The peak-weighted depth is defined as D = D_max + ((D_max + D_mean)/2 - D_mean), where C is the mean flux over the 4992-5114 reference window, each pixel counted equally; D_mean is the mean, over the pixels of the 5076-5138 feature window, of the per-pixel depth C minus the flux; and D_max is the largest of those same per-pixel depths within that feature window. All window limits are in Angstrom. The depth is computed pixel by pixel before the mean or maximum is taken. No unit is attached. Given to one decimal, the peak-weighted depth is 0.2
